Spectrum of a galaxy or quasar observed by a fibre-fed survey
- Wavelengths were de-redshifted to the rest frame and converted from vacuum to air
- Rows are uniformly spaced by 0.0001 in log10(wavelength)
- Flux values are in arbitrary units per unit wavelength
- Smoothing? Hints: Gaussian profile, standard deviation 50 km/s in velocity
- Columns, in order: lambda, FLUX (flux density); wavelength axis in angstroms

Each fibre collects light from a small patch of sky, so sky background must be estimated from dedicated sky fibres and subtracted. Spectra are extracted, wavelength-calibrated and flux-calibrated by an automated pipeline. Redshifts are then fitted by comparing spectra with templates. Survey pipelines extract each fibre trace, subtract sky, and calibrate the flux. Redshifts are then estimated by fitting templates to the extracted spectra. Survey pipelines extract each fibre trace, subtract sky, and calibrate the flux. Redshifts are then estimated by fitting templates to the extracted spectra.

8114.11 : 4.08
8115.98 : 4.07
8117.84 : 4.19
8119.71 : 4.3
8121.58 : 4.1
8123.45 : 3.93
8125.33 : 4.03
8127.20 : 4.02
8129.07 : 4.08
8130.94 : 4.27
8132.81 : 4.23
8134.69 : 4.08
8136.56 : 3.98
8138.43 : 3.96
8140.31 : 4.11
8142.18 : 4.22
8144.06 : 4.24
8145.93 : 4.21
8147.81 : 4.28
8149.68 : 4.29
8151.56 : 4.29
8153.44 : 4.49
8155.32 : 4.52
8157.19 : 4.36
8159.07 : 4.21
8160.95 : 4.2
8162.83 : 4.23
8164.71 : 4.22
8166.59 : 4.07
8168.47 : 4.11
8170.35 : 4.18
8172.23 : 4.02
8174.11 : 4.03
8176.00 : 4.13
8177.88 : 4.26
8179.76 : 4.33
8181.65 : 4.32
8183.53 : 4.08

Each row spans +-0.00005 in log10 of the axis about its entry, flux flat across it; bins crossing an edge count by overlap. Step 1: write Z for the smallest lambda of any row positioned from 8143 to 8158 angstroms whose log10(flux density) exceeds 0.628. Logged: 8147.81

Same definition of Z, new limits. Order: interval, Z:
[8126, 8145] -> 8130.94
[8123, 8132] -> 8130.94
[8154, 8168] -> 8155.32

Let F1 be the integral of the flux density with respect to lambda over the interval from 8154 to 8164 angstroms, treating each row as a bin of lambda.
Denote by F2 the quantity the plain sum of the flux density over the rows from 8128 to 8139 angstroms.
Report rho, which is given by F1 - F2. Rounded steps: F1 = 43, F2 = 25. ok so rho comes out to 18.5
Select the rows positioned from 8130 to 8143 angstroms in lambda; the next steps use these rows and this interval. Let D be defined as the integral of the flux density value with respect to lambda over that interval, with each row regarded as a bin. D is 53.6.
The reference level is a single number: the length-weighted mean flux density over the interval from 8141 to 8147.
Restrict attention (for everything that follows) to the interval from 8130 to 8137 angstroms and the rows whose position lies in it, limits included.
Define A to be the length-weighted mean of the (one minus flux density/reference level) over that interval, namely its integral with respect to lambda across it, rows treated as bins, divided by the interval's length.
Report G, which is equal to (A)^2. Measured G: 0.0003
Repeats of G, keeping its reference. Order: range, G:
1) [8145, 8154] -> 0.0004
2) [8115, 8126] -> 0.0007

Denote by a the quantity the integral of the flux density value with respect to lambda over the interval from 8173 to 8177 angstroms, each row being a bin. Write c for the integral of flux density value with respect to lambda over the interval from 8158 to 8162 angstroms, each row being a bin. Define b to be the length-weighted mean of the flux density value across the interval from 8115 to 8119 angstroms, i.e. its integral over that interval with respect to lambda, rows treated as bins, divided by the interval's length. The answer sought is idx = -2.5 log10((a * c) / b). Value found -4.55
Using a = 16.3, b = 4.15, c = 16.8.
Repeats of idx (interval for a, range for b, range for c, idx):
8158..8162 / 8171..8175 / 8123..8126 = -4.24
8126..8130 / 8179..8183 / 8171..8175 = -4.46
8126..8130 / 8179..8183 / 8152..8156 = -4.57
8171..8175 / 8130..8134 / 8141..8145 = -4.52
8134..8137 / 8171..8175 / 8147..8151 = -4.28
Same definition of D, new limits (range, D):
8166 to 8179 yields 53.6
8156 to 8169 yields 54.7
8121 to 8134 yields 53.2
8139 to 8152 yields 54.9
